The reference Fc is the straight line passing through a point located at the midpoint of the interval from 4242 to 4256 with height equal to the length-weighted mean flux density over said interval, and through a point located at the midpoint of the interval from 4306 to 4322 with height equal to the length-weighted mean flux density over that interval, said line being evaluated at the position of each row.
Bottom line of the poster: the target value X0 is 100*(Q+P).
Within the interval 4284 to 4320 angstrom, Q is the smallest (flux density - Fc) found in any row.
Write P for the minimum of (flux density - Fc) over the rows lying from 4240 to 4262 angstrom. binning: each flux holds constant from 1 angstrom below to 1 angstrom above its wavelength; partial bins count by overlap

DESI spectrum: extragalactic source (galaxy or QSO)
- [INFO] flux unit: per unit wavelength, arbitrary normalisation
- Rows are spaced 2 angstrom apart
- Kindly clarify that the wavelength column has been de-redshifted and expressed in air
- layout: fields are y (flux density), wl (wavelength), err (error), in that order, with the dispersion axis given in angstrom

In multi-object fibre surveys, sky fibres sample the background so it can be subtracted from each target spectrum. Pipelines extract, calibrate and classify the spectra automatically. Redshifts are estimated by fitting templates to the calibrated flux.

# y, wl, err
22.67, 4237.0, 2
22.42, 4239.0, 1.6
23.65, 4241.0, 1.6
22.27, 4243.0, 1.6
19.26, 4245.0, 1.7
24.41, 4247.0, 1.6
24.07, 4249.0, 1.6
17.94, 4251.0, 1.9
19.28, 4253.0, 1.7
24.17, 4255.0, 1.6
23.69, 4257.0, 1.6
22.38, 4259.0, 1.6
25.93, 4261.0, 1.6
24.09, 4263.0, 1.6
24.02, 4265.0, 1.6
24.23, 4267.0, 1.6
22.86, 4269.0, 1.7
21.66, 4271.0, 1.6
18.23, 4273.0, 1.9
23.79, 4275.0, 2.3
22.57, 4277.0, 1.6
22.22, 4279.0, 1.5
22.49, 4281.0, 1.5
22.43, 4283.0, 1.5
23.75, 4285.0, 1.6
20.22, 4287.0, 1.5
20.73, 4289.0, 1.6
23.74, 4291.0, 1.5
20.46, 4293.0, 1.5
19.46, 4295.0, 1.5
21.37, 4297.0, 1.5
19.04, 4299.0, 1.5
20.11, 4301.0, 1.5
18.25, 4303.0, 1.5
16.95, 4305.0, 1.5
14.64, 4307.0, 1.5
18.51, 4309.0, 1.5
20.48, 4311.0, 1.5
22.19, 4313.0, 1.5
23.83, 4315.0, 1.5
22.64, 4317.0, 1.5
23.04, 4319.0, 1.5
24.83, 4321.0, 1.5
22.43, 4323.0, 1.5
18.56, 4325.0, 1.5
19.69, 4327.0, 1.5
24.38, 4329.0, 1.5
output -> -1035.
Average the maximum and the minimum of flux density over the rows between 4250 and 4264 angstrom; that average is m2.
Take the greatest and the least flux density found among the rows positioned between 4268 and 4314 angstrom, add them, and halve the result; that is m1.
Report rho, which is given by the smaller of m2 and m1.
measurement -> 19.2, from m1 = 19.2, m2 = 21.9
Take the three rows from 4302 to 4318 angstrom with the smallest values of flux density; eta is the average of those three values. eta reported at 16.6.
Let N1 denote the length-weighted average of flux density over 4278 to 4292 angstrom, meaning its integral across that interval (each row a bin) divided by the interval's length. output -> 22.2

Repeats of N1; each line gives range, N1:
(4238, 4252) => 22.0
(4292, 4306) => 19.4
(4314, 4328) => 22.1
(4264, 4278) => 22.5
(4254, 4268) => 24.1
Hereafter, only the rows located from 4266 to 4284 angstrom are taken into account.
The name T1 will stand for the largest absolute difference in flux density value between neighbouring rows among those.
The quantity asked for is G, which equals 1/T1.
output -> 0.180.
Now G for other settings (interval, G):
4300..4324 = 0.258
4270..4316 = 0.180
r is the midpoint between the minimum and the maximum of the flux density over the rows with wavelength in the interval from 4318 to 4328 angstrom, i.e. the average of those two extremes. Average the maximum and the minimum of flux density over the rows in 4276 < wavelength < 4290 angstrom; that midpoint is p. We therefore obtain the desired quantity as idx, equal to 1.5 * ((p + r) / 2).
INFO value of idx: 33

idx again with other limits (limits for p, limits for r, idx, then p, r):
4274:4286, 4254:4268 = 35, 23.0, 24.2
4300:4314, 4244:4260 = 30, 18.4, 21.2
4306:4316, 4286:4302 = 30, 19.2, 21.4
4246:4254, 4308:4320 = 32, 21.2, 21.2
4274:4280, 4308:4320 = 33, 23.0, 21.2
